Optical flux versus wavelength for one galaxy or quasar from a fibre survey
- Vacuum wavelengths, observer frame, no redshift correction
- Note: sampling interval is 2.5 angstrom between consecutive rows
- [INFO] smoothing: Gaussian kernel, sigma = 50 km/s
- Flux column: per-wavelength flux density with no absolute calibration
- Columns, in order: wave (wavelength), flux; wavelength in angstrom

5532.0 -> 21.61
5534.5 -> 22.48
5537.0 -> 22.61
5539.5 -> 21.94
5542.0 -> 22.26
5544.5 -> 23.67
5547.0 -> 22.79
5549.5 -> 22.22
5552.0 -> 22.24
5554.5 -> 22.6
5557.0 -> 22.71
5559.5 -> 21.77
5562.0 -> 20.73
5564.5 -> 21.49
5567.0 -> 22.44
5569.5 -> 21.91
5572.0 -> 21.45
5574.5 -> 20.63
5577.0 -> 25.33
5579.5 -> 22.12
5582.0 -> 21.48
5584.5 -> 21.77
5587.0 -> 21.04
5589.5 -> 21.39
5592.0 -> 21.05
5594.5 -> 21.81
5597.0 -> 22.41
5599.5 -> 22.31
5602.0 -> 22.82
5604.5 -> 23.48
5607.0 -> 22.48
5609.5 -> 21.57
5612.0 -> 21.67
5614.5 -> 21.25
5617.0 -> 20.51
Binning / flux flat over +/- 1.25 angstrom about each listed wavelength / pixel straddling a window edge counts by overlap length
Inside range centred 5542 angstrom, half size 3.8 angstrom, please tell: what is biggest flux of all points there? 23.67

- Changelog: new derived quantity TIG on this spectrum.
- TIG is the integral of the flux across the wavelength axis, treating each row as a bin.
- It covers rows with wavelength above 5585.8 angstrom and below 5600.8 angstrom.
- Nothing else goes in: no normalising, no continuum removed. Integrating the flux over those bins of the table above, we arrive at 325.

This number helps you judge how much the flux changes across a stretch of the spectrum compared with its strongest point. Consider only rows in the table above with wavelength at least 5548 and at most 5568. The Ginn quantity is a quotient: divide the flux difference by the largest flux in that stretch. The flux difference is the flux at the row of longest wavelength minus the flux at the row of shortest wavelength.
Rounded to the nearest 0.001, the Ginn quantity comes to 0.010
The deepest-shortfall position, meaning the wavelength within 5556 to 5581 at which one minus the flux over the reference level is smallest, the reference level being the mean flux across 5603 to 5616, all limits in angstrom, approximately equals 5577.0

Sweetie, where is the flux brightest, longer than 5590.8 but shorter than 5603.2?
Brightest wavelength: 5602.0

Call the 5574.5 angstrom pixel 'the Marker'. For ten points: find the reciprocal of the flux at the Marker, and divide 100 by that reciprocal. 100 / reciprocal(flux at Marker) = 2063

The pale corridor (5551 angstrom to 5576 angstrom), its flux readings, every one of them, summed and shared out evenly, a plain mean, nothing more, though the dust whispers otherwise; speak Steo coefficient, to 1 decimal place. 21.8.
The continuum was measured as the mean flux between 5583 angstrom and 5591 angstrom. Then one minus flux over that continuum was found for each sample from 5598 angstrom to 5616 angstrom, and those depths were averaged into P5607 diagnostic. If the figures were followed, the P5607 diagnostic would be -0.04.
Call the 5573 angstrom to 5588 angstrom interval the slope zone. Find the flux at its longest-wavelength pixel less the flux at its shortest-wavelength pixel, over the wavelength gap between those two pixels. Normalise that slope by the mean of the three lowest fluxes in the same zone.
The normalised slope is 0.0016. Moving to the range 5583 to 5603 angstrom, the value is 0.0028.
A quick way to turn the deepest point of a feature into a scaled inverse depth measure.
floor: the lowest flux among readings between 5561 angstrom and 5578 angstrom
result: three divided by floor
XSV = 0.145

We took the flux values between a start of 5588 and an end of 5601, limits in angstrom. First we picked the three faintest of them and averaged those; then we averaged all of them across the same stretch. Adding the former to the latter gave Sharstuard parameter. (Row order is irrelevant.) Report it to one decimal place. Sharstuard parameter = 43.2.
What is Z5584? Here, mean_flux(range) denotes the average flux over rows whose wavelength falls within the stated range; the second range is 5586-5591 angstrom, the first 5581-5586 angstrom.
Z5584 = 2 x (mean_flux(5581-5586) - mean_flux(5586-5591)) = 0.8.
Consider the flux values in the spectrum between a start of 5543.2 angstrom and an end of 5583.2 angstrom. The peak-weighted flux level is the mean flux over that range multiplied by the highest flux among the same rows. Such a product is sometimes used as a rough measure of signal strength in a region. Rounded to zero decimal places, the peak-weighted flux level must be 563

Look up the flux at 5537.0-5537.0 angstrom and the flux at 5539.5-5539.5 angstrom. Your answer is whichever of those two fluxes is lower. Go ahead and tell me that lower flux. 21.9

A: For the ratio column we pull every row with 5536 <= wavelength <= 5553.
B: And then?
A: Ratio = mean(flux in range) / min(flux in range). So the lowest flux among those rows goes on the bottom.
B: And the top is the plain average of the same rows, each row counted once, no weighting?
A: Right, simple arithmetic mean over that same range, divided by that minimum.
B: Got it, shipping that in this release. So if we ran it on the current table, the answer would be 1.03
